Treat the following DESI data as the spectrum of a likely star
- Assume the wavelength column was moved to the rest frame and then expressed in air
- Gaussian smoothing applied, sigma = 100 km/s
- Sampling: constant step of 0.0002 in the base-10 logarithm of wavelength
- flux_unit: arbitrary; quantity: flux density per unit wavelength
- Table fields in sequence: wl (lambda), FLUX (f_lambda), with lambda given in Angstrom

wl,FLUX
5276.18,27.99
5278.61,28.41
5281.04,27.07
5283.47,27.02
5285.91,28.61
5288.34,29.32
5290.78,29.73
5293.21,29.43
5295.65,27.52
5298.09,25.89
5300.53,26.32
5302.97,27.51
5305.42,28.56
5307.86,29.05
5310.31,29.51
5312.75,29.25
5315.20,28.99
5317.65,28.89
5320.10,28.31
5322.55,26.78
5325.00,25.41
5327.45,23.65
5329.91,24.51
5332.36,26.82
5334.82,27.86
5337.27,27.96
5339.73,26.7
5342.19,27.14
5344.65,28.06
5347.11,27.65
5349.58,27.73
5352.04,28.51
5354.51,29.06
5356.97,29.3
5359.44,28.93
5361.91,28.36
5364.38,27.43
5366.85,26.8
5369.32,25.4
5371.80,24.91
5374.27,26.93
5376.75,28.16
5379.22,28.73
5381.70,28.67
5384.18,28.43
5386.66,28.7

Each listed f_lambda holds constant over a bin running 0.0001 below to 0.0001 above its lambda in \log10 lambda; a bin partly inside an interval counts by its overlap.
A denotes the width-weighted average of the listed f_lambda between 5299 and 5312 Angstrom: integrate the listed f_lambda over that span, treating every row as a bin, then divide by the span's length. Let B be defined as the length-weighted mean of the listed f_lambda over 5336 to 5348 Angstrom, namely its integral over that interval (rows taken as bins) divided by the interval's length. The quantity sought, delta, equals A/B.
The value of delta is 1.02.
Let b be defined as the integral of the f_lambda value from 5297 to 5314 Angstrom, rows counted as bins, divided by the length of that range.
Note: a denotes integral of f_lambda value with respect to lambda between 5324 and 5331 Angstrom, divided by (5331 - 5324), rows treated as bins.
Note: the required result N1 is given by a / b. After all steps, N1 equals 0.87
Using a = 24.5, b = 28.0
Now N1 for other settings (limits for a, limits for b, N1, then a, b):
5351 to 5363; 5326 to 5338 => 1.11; 28.8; 26.1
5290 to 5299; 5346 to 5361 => 0.99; 28.2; 28.5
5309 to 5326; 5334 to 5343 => 1.03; 28.2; 27.4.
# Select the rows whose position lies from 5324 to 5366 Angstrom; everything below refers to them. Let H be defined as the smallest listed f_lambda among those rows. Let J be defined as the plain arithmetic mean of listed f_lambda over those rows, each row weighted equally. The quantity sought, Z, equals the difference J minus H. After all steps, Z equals 3.7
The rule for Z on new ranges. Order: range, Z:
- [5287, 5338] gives 4.0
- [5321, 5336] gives 2.2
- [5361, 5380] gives 2.2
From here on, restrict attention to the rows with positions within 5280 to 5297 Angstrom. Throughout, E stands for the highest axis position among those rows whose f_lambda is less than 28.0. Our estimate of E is 5295.65 Angstrom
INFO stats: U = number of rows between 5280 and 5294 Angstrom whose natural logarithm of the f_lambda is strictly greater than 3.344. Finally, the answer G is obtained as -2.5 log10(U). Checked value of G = -1.5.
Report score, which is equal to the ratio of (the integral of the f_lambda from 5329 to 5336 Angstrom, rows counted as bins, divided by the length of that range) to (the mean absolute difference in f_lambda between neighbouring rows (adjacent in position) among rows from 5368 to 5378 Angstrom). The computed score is 21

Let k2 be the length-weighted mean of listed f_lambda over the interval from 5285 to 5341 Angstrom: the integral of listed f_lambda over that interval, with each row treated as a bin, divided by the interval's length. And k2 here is 27.7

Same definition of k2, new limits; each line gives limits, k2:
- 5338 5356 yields 27.9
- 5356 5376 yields 27.2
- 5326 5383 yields 27.4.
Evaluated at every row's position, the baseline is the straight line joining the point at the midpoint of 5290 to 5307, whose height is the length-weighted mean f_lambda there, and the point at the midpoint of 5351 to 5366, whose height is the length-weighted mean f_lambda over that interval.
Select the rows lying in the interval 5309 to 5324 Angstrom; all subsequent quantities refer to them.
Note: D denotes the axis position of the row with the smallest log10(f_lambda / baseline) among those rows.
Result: 5322.55 Angstrom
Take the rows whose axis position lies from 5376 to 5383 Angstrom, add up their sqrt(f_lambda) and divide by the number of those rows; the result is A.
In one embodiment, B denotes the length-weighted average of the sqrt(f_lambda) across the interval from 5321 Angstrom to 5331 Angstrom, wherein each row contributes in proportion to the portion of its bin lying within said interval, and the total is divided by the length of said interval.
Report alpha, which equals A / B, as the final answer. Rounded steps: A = 5.34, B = 5.02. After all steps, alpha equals 1.06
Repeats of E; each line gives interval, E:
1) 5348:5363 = 5349.58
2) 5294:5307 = 5302.97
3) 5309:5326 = 5325.00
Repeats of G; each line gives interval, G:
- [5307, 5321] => -1.7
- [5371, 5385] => -1.2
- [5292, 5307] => -0.8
